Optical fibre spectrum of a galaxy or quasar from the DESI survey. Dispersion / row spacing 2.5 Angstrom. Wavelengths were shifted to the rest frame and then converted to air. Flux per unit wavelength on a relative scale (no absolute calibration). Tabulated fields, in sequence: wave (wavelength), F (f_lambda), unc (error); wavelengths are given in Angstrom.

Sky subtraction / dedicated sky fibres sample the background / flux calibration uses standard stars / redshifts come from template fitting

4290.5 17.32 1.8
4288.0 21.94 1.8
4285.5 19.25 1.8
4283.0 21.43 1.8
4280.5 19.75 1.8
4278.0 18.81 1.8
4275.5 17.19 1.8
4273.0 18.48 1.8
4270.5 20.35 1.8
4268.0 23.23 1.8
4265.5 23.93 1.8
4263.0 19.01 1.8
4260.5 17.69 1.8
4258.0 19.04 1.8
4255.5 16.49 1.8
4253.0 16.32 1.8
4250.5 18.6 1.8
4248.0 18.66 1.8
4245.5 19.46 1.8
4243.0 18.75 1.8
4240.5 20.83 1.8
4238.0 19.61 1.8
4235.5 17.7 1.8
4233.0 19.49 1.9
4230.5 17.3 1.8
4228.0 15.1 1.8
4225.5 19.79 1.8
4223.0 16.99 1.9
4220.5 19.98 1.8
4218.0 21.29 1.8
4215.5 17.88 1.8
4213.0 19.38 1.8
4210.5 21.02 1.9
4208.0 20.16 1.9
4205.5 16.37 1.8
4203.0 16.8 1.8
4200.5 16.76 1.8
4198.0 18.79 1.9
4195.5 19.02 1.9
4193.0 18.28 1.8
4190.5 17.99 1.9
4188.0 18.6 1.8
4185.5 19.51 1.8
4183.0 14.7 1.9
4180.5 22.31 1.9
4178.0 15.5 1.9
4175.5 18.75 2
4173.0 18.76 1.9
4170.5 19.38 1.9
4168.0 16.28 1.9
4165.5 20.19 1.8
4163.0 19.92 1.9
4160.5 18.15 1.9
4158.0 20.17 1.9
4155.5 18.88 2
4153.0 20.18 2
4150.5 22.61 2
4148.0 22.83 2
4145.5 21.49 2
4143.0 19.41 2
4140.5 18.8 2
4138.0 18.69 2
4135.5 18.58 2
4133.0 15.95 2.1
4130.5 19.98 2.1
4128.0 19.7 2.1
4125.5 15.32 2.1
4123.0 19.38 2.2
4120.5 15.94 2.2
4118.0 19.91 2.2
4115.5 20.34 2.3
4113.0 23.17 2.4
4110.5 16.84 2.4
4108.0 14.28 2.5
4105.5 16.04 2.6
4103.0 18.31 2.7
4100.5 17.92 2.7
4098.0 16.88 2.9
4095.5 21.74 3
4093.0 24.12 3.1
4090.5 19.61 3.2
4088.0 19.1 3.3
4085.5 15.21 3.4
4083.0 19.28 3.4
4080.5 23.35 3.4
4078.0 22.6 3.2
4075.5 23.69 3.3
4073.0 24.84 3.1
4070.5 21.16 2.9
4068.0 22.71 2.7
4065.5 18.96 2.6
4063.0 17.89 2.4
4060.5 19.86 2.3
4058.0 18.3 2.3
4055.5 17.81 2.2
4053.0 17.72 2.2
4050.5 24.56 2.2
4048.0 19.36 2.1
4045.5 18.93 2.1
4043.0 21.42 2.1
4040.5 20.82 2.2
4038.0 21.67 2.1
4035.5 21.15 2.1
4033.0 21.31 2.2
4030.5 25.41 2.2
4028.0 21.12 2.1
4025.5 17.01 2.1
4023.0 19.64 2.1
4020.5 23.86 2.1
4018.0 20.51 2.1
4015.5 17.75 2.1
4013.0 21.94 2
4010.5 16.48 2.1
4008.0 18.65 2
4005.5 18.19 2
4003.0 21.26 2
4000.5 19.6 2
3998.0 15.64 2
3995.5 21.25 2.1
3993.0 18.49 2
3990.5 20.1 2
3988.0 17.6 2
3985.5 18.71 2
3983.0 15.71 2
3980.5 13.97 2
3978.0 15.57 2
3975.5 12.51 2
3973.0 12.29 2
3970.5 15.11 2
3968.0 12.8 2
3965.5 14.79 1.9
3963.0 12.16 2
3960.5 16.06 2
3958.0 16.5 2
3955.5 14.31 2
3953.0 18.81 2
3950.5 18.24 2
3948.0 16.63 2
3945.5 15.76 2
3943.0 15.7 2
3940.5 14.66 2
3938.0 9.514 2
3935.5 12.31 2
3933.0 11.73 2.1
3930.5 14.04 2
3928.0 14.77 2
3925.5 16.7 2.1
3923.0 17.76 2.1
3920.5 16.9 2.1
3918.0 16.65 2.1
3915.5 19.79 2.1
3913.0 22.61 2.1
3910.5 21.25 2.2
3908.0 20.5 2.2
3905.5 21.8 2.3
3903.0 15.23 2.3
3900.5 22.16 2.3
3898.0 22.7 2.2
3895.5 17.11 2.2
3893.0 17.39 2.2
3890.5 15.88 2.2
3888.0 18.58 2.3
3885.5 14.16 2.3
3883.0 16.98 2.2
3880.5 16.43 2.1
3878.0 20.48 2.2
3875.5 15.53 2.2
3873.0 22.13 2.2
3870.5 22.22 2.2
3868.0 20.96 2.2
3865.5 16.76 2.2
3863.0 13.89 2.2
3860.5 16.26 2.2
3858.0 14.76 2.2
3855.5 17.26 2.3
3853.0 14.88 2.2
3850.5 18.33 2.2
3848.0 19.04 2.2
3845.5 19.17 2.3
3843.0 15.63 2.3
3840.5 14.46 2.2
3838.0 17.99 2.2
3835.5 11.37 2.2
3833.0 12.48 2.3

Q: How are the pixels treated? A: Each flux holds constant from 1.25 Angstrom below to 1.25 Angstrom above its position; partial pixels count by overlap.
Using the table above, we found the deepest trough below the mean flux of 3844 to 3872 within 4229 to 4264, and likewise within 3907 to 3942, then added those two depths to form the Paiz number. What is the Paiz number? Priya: 9.4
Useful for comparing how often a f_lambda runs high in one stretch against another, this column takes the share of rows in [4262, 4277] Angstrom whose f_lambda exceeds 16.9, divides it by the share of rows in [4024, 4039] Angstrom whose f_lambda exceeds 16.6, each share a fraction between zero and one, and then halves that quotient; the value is 0.50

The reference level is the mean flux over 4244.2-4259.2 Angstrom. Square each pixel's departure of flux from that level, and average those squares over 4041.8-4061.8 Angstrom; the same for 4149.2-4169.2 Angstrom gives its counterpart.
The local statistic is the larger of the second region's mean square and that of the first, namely 7.3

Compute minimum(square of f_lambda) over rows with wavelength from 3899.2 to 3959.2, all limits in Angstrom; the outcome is 91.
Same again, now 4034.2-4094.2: 231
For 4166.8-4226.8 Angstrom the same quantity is 216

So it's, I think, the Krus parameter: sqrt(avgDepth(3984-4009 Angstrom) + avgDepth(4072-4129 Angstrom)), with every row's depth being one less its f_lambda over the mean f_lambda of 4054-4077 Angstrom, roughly 0.37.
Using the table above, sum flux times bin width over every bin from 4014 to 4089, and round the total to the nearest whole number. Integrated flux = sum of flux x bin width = 1543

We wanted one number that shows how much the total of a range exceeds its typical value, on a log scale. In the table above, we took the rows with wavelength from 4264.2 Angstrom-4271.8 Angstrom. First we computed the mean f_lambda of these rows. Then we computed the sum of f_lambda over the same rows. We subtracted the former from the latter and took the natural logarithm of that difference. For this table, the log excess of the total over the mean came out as 3.81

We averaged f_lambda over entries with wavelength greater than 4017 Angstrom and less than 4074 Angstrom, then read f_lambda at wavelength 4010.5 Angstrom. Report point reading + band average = 37.2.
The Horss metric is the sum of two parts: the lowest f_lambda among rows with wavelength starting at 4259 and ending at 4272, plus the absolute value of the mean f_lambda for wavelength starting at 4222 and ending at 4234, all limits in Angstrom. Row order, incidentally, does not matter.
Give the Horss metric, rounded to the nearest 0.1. 35.4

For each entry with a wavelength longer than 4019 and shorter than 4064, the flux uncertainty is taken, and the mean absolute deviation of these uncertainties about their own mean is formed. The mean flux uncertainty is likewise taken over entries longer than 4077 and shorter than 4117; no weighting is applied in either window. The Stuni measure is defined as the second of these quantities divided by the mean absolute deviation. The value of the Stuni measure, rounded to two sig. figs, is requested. 40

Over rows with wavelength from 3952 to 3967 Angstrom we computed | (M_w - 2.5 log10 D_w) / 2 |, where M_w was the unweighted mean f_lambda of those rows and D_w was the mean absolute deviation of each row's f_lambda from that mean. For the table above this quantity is 7.4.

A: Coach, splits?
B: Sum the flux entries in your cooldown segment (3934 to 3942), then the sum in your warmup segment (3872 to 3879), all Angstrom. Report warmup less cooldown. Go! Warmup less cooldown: 22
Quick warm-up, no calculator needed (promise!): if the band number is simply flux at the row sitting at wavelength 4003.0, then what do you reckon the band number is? 21.26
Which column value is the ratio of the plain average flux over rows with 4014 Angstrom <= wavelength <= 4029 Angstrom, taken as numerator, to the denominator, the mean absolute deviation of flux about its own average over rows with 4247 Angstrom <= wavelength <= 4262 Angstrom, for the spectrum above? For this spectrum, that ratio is 20.7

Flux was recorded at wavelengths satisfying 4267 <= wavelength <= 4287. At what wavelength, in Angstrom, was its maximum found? 4268.0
